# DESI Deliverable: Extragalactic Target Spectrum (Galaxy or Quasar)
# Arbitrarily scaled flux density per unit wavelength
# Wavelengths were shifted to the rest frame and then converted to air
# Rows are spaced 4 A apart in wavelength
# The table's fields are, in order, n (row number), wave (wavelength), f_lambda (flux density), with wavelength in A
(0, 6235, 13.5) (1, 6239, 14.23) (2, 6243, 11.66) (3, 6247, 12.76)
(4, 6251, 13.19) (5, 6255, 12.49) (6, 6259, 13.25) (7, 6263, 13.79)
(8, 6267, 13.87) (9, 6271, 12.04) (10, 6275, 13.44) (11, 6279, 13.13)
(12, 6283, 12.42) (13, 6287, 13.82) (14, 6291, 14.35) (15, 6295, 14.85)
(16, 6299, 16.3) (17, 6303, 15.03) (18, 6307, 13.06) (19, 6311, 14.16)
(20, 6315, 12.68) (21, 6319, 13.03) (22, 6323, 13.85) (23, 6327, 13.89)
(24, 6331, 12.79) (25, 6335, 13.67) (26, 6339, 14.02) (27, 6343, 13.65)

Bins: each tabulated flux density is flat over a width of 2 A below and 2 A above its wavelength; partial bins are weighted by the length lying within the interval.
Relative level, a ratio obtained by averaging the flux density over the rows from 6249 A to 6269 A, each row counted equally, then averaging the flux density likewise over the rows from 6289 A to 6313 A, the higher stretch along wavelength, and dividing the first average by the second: 0.91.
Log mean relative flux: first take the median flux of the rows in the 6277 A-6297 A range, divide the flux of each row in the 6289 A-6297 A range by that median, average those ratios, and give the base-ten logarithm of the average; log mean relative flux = 0.024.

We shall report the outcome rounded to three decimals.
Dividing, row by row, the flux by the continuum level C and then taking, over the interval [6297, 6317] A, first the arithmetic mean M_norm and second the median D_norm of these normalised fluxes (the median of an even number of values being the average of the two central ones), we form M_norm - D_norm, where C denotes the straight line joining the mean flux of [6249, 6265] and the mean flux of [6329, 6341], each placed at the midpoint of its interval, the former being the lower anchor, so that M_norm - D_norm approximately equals 0.008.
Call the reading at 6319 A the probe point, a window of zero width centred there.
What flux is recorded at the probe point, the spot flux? 13.03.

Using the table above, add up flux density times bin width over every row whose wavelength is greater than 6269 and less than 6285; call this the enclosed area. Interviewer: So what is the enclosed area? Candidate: 204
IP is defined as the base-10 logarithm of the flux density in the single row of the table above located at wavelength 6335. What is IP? 1.136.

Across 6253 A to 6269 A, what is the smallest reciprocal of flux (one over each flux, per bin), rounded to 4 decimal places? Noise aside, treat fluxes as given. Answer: 0.0721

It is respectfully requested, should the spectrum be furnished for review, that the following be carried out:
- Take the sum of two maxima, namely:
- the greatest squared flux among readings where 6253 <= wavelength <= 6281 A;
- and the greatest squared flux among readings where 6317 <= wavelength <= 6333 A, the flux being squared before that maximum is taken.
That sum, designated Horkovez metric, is 385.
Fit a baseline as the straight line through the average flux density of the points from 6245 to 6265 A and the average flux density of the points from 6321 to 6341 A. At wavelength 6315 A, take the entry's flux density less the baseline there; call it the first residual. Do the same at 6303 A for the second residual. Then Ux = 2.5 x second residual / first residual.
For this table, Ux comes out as -4.7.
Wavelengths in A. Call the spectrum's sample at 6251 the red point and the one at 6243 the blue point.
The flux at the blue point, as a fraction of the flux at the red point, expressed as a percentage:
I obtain 88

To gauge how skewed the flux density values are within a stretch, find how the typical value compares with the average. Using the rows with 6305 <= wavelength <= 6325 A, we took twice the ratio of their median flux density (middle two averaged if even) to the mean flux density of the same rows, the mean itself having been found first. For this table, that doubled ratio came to 1.96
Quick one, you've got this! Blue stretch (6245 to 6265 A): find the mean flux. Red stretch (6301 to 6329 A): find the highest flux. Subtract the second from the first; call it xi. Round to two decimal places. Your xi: -1.93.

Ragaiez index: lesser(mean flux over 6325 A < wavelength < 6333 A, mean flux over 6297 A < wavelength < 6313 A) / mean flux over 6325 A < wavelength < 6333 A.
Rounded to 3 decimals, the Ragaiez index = 1.000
